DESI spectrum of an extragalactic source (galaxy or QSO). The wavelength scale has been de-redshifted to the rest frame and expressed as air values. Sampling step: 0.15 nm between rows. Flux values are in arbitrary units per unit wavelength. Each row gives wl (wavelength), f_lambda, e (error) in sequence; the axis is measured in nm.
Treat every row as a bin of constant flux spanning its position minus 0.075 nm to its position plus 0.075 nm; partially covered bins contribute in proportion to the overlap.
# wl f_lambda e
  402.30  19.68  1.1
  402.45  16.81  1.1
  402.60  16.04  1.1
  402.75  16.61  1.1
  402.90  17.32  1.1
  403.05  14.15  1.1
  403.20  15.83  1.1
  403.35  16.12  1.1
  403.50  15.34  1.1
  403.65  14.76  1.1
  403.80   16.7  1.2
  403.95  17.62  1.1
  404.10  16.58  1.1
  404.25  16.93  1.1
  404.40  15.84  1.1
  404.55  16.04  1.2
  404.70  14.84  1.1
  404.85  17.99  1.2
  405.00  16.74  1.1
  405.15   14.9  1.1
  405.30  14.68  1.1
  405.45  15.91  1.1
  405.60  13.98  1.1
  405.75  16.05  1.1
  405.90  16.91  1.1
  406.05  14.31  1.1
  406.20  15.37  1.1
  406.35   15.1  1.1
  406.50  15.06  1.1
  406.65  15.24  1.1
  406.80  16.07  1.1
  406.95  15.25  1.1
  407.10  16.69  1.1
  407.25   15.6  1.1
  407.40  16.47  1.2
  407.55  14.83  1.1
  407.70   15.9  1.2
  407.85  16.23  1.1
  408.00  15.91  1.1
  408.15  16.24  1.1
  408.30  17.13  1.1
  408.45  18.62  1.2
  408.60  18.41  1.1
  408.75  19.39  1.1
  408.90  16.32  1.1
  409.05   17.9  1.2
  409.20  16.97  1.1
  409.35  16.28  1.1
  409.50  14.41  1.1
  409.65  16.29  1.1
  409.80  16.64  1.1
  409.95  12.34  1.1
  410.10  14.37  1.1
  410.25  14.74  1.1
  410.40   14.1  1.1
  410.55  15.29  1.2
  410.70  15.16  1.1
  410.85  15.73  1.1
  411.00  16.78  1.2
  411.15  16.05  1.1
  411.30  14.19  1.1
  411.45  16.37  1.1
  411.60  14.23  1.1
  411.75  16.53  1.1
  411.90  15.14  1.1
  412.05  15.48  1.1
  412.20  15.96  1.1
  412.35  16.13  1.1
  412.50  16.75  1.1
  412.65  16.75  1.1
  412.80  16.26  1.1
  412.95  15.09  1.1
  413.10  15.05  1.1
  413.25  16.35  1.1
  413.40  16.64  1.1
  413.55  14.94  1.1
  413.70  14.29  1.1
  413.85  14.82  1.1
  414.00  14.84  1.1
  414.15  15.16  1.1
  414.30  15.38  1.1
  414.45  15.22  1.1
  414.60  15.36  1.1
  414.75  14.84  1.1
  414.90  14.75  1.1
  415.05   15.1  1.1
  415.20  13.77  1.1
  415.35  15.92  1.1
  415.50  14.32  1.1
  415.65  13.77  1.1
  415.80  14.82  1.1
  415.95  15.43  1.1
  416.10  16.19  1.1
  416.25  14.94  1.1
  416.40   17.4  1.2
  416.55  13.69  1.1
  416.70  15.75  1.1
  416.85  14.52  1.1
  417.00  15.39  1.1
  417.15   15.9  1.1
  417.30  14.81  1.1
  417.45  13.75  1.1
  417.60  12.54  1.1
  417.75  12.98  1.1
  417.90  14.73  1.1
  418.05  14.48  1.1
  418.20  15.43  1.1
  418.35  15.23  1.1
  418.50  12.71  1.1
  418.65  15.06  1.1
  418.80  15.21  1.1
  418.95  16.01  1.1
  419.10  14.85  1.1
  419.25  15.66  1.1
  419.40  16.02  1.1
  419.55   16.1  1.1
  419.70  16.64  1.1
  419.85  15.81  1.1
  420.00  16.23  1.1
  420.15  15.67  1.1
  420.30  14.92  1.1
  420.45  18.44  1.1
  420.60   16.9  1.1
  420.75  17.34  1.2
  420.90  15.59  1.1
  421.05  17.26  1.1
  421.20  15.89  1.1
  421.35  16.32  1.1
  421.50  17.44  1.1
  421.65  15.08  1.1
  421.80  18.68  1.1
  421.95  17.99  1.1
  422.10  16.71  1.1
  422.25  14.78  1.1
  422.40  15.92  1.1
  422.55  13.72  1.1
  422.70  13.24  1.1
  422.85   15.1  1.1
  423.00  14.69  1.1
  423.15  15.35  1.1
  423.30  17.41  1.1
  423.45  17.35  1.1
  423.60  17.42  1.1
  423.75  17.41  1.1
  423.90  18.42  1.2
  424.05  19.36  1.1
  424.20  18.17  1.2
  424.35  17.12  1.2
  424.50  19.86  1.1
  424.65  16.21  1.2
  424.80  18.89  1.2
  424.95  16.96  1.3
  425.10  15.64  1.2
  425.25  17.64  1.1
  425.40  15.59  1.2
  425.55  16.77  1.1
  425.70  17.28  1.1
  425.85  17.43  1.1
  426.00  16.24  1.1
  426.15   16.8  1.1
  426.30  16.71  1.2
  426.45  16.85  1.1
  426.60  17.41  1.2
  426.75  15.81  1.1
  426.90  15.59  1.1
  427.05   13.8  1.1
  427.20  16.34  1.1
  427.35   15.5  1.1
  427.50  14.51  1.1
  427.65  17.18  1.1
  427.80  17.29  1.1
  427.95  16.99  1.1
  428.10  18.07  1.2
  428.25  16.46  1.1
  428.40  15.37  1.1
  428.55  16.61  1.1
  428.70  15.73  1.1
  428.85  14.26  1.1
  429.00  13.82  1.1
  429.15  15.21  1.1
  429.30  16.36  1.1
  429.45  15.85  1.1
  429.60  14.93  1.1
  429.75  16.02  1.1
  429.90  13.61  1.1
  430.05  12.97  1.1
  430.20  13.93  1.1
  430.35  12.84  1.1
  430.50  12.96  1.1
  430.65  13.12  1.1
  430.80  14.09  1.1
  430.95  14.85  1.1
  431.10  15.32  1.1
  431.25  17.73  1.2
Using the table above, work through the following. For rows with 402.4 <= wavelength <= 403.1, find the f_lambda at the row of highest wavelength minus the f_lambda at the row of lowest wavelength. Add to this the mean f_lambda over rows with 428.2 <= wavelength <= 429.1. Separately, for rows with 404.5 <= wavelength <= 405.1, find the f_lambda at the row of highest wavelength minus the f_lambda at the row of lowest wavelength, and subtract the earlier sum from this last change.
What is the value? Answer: -12.0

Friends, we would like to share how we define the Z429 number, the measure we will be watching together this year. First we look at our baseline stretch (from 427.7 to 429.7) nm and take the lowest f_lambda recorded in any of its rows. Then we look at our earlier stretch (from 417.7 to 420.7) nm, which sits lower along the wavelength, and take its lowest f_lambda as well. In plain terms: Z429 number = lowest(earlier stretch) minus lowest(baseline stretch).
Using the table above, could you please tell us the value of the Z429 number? -1.1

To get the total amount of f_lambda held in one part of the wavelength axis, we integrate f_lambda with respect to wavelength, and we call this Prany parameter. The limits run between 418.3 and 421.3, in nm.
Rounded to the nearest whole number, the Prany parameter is 48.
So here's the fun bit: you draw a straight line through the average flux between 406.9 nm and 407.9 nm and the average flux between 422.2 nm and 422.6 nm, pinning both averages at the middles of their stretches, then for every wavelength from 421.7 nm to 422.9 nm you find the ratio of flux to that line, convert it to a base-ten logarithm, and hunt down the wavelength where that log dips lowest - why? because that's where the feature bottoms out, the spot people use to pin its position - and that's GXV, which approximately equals 422.70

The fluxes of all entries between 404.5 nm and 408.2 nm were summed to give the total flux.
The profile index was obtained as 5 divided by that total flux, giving 0.013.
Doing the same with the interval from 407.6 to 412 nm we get 0.011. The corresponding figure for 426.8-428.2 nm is 0.034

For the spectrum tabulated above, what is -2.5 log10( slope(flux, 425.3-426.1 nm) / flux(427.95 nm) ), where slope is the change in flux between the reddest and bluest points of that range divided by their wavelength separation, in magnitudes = 3.0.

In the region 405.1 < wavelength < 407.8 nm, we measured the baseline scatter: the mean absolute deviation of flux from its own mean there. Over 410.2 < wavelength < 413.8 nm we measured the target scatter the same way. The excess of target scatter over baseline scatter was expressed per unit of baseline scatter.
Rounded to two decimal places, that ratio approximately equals 0.18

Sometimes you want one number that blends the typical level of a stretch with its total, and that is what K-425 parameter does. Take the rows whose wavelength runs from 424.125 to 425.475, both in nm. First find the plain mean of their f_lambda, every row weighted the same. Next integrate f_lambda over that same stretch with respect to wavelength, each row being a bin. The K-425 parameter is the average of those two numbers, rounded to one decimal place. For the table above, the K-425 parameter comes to 20.4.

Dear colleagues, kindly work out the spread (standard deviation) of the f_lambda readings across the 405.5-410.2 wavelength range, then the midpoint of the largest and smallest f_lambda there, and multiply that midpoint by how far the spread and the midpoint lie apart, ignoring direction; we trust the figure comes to 229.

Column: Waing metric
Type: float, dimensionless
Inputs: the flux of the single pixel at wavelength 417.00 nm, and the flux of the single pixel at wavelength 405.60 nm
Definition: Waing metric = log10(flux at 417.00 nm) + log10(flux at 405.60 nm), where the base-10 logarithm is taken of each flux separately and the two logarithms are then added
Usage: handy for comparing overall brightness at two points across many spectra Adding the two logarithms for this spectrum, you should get 2.33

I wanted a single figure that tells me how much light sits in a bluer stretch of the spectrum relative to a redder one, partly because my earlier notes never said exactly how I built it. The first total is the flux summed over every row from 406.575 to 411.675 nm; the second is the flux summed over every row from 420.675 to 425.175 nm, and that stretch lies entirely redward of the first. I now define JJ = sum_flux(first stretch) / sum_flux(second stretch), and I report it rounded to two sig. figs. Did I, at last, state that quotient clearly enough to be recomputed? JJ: 1.1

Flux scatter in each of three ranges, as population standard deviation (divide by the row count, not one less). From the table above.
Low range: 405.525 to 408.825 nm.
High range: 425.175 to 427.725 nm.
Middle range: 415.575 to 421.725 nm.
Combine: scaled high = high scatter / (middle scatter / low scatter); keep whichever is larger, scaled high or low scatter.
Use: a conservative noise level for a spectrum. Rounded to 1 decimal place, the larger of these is 1.3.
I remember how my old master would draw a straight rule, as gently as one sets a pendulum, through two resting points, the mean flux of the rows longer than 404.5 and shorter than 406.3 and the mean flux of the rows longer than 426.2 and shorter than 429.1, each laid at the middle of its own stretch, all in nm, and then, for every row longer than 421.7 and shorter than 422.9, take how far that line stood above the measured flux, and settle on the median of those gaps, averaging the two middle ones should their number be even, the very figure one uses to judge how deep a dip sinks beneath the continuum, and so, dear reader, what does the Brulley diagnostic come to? 0.4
